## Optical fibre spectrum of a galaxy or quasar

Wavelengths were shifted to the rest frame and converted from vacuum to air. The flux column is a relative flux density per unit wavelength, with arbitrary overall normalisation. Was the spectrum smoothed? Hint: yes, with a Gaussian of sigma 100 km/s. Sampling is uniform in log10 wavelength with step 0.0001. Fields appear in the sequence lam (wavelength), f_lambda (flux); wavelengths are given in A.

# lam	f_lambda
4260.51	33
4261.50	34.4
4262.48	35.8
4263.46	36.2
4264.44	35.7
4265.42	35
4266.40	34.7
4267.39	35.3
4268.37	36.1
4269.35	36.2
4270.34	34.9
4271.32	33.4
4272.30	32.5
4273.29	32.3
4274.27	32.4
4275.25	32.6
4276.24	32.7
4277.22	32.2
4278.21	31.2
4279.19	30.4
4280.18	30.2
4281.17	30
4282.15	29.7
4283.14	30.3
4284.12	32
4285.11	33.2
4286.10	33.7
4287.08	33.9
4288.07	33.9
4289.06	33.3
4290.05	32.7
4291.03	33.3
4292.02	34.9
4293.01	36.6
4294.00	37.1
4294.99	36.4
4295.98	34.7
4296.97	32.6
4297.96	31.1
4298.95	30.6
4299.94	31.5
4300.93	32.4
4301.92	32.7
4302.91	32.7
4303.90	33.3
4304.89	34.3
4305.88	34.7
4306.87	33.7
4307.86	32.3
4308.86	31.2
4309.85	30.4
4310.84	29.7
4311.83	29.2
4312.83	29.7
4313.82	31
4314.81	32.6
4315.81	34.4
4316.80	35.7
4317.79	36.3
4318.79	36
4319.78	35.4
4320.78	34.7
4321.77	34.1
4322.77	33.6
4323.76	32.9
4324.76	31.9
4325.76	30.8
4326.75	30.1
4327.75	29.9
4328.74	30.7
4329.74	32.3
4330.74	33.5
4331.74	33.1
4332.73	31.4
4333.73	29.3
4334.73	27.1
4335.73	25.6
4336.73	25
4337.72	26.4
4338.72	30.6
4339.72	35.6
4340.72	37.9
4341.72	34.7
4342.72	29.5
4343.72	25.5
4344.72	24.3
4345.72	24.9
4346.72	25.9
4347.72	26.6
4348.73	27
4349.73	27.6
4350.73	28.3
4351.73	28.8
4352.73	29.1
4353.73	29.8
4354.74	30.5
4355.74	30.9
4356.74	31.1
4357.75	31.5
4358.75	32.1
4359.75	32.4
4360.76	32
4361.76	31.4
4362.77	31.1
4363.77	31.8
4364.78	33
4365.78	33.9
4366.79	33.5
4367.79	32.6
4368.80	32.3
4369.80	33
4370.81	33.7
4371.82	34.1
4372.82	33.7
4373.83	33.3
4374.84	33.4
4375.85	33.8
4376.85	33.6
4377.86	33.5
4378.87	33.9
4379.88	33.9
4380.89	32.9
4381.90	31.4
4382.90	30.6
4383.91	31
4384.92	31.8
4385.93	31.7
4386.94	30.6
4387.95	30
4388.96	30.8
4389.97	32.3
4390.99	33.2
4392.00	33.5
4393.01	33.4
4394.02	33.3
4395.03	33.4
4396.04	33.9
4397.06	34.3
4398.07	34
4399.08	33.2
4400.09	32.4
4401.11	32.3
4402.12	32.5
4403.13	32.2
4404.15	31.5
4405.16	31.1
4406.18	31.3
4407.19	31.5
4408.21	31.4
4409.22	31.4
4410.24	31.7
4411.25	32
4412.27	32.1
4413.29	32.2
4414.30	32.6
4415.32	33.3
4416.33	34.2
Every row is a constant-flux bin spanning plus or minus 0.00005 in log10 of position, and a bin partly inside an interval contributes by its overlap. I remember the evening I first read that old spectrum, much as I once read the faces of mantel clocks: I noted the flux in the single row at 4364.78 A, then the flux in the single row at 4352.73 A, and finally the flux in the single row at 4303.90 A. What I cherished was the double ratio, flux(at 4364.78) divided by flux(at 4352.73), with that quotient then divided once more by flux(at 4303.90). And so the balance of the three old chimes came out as 0.034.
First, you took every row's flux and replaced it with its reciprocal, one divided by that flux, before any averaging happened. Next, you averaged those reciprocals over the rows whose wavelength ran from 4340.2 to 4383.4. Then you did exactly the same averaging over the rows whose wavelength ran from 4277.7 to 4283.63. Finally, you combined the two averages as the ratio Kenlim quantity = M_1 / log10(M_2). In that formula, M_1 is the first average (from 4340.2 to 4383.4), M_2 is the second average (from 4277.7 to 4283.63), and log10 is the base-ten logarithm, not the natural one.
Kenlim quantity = -0.0218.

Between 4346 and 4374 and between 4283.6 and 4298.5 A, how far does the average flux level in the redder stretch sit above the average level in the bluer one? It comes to -2.9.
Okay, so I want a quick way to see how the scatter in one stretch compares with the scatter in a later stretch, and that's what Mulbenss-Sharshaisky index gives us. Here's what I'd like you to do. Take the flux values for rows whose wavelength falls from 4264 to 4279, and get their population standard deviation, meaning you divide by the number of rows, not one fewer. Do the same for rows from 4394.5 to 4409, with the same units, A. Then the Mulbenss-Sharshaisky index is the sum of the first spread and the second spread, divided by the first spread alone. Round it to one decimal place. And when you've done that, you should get 1.7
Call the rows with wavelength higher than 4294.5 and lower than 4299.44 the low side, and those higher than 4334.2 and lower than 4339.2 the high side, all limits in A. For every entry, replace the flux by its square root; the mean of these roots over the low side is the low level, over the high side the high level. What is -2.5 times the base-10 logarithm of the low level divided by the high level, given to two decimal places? -0.11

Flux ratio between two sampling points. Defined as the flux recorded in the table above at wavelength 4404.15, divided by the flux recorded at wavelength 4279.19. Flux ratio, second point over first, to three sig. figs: 1.04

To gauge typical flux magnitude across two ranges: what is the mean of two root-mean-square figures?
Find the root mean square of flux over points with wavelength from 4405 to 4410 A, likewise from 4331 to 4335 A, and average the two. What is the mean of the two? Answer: 30.8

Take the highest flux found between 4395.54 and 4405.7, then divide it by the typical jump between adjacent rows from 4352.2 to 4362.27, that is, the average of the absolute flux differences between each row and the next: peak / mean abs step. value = 72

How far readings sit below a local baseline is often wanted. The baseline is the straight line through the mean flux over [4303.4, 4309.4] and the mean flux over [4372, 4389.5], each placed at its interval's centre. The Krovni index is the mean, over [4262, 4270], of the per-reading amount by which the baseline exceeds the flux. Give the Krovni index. -1.9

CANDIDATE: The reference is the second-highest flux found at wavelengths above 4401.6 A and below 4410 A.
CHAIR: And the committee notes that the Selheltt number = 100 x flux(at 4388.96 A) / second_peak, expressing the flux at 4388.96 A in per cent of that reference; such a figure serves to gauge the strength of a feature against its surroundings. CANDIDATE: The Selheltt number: 95.7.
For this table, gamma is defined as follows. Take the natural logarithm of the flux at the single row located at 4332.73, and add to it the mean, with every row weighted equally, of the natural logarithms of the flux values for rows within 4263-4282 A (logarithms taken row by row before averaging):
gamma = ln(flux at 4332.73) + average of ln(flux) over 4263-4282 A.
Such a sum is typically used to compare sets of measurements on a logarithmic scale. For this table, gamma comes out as 6.95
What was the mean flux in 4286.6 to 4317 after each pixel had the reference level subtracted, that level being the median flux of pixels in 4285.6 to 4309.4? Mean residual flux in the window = -0.3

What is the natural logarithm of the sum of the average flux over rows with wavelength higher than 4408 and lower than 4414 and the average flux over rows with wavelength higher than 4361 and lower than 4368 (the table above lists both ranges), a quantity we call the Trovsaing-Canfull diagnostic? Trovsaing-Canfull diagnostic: 4.16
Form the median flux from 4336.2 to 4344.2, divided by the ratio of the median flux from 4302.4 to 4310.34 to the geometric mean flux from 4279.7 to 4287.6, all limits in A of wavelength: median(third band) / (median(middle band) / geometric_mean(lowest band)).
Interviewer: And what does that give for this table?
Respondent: 28.8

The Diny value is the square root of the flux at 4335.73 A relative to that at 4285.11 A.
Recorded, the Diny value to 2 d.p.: 0.88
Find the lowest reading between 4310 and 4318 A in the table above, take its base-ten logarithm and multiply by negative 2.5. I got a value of -3.66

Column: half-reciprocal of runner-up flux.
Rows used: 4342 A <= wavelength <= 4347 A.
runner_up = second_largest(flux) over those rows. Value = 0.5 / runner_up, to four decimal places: 0.0193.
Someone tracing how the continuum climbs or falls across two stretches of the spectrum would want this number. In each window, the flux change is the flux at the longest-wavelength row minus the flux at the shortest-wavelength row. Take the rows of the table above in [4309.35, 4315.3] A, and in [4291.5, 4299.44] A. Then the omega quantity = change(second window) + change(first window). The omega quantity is -2.1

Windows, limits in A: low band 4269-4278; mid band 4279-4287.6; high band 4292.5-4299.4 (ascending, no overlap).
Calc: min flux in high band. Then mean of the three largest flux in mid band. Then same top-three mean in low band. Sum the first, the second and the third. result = 99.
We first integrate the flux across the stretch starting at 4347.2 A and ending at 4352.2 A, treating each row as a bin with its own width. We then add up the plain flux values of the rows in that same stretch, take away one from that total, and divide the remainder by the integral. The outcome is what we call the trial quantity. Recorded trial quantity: 0.99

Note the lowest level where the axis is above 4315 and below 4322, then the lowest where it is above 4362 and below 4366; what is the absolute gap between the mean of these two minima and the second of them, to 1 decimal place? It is 1.5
